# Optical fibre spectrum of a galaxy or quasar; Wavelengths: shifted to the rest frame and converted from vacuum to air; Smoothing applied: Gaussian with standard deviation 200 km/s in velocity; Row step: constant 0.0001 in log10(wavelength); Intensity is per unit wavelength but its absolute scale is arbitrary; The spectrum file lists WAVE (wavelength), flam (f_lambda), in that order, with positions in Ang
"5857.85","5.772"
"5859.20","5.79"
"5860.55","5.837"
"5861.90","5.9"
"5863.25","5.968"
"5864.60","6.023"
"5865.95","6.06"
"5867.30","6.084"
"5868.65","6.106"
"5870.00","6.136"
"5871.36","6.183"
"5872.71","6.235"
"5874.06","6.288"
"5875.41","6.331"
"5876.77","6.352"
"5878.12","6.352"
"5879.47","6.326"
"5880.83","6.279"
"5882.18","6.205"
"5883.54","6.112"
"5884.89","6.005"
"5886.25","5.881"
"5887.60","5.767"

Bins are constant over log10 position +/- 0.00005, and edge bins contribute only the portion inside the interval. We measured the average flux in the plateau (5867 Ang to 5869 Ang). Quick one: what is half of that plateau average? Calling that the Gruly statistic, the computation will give 3.05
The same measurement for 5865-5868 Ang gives 3.04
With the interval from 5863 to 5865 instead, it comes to 3.00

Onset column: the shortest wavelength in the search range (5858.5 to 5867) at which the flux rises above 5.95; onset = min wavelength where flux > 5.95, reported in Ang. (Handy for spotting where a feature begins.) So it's 5863.25 Ang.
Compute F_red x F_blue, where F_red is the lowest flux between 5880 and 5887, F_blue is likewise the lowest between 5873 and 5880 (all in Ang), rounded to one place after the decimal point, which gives 37.0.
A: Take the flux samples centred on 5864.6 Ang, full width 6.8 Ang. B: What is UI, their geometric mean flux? 6.01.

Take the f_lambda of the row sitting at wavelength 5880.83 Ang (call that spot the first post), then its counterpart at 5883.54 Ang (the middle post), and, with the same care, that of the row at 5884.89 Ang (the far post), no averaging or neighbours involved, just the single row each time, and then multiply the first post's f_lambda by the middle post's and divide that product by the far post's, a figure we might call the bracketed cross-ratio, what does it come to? 6.4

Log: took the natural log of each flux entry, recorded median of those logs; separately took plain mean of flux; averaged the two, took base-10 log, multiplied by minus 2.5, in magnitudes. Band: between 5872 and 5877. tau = -1.52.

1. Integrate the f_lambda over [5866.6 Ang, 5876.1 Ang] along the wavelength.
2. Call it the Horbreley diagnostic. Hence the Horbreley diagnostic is 59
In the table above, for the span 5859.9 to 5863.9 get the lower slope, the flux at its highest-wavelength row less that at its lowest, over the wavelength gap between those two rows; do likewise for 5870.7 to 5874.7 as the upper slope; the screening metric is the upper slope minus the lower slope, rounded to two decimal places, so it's -0.01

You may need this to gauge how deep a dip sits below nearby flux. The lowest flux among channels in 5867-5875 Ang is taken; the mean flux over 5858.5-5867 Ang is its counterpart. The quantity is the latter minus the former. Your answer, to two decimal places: -0.15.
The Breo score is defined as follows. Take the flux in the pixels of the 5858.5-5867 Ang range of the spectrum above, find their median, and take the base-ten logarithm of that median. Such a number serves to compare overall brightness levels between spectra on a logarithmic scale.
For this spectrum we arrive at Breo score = 0.773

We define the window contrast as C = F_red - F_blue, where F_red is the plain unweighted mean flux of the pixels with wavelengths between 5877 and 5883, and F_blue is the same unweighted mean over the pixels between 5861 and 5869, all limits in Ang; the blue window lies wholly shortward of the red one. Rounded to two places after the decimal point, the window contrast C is 0.27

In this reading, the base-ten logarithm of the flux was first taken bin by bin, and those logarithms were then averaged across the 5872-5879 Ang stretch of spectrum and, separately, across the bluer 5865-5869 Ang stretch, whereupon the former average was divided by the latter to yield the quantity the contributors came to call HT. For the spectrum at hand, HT 1.02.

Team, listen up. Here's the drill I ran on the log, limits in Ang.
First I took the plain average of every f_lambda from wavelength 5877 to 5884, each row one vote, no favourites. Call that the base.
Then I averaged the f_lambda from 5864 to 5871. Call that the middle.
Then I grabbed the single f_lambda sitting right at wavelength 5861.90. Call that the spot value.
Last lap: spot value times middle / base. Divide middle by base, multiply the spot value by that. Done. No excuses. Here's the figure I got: 5.7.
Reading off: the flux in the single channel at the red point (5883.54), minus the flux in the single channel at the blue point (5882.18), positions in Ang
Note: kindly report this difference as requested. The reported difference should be -0.09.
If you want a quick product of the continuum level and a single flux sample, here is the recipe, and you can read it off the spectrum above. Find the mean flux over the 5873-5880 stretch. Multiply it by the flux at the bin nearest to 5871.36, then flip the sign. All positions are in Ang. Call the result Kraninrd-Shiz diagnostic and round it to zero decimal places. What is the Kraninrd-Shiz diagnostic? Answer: -39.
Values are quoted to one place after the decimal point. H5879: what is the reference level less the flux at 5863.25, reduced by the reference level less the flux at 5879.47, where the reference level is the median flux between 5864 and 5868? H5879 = 0.4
